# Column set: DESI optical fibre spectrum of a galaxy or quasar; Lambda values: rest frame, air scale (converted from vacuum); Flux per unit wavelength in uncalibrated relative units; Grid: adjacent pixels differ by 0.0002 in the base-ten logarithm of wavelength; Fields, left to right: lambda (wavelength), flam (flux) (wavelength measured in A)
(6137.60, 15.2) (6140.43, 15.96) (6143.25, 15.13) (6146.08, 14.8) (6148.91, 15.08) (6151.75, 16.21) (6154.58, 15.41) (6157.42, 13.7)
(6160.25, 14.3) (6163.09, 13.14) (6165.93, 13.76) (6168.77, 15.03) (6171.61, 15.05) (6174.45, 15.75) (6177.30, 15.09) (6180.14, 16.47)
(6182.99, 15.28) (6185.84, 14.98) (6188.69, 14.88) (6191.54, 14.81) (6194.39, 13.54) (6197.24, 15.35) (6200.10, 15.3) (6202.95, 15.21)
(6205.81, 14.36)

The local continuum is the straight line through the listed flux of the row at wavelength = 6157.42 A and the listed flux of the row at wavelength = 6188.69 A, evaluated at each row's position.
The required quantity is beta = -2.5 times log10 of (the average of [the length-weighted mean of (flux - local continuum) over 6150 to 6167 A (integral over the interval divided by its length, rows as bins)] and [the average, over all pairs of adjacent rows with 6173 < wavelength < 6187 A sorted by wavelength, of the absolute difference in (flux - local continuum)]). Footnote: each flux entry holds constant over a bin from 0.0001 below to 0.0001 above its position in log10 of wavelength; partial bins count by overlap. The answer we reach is 0.2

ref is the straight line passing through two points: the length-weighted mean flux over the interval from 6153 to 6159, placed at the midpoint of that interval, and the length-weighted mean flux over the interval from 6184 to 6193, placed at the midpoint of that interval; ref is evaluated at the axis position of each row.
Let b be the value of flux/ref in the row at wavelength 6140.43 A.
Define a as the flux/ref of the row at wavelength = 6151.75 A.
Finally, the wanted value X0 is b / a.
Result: 0.99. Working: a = 1.11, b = 1.10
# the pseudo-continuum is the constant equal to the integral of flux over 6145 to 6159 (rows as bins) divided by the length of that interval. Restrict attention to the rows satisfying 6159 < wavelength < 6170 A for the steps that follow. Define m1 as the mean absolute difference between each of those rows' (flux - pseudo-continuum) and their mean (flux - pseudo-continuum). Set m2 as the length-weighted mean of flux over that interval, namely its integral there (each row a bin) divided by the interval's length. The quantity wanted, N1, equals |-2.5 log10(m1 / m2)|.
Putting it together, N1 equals 3.4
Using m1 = 0.61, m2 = 14.0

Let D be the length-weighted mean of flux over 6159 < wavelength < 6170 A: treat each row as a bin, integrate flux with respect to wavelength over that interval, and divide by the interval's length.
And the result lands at 14.0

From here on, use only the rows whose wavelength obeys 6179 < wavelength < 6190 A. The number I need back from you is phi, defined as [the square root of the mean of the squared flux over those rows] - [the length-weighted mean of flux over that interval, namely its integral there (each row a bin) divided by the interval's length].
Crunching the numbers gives 0.044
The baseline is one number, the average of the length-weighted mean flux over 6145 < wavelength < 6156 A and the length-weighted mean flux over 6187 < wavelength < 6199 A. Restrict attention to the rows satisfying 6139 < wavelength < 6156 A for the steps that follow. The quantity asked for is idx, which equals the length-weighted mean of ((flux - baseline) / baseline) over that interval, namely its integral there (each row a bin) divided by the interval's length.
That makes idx 0.027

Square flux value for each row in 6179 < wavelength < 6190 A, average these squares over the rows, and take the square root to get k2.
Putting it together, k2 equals 15.4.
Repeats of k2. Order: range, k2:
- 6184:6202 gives 14.8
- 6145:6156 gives 15.4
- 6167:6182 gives 15.5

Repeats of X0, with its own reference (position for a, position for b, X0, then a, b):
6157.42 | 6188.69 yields 1.07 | 0.94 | 1.00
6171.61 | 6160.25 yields 0.96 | 1.02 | 0.98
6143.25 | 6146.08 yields 0.98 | 1.04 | 1.02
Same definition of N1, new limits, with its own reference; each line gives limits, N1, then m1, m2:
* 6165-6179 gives 3.8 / 0.47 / 15.0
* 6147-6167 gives 3.0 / 0.90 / 14.5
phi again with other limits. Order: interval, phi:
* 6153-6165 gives 0.011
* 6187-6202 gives -0.009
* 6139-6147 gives -0.033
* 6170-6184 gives 0.008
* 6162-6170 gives 0.014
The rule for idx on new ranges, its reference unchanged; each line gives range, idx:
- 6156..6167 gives -0.087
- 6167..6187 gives 0.022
